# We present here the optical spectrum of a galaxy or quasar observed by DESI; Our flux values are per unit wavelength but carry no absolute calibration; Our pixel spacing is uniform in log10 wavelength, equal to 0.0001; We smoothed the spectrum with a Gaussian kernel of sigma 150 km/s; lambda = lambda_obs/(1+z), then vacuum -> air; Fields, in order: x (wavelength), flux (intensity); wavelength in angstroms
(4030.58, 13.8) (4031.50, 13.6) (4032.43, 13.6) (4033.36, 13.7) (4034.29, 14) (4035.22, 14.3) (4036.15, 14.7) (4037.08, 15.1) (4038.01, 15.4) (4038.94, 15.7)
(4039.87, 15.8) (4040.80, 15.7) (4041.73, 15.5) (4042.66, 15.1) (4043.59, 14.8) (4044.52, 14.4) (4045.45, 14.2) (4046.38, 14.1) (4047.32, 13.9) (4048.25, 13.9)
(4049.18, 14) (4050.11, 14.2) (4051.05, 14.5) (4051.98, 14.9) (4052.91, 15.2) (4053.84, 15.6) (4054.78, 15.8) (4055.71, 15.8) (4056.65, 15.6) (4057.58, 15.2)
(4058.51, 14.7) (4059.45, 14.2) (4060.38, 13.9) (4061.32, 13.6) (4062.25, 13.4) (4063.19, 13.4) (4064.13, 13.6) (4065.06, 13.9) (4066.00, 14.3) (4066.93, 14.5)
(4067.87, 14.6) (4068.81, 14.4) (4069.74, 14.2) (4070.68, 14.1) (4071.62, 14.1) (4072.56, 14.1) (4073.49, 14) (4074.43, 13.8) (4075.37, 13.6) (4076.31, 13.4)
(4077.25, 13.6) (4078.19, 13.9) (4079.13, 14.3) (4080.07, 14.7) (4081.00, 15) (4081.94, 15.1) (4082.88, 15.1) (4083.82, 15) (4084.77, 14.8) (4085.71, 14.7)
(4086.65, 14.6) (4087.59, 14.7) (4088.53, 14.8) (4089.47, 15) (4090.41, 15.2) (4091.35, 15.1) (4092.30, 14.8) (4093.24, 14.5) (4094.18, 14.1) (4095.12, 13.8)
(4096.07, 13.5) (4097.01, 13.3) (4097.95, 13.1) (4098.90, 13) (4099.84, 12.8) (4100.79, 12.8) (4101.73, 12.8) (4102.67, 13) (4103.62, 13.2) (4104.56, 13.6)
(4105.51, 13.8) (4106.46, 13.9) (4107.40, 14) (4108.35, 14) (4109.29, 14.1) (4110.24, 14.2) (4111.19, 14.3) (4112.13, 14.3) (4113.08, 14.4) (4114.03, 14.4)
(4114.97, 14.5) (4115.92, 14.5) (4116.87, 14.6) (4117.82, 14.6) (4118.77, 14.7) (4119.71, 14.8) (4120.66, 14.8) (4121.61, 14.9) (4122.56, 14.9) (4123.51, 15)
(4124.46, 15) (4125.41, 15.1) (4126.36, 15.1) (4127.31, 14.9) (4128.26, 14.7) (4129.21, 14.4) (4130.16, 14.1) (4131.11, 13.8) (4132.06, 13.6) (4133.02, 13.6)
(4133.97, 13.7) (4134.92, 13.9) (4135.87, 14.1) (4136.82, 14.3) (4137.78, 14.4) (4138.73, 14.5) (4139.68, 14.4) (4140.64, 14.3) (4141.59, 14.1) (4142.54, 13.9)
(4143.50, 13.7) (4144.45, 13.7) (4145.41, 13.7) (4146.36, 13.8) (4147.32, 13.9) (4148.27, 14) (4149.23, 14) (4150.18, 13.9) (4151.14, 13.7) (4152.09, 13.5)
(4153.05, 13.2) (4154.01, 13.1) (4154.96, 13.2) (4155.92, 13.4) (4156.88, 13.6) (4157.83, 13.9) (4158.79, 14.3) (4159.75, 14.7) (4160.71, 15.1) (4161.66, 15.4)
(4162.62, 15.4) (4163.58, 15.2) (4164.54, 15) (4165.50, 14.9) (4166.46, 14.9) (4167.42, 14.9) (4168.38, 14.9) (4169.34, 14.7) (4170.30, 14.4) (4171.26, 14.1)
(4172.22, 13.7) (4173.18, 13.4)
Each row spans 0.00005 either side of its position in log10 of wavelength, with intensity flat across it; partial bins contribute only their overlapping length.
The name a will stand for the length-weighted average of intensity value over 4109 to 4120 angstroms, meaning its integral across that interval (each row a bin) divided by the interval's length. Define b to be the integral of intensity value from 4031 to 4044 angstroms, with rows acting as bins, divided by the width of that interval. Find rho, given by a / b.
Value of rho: 0.98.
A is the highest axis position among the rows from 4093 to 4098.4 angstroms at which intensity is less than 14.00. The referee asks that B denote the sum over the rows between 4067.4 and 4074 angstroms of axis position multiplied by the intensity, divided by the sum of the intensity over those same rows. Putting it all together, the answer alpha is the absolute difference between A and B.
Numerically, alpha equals 27.3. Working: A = 4097.95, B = 4070.7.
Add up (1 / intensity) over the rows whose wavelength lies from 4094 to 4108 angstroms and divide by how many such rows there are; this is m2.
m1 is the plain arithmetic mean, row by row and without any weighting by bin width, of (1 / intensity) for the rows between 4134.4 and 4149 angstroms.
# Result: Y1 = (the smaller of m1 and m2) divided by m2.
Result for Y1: 0.952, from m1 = 0.0712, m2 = 0.075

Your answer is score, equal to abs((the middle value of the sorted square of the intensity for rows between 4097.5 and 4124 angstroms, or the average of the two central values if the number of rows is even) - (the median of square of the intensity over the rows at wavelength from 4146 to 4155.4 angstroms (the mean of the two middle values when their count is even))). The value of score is 14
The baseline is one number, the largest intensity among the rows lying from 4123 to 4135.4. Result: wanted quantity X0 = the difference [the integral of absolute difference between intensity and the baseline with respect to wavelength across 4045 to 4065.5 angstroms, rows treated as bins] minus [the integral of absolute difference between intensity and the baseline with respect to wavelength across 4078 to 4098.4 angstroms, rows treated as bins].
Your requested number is 6.3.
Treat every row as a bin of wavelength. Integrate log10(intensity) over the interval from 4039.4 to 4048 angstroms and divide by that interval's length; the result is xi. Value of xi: 1.17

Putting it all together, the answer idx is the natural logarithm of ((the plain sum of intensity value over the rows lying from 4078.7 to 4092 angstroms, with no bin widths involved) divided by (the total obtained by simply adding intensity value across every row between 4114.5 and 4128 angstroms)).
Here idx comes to 0.003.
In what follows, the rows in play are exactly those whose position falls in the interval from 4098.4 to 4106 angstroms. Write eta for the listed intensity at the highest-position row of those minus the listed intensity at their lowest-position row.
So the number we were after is 0.8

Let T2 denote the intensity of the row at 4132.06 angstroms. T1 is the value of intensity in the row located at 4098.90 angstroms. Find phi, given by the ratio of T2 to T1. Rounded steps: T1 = 13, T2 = 13.6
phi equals 1.046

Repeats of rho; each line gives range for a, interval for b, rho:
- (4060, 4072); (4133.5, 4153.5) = 1.00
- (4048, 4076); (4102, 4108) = 1.06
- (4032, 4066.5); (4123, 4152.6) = 1.03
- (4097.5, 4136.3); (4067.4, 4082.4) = 1.00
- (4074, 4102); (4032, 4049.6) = 0.97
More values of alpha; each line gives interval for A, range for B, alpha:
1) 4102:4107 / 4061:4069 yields 41.3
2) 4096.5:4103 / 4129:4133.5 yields 28.4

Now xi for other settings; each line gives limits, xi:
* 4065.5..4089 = 1.16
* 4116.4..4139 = 1.16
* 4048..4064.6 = 1.16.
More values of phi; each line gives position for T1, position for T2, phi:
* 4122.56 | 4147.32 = 0.933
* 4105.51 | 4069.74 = 1.029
